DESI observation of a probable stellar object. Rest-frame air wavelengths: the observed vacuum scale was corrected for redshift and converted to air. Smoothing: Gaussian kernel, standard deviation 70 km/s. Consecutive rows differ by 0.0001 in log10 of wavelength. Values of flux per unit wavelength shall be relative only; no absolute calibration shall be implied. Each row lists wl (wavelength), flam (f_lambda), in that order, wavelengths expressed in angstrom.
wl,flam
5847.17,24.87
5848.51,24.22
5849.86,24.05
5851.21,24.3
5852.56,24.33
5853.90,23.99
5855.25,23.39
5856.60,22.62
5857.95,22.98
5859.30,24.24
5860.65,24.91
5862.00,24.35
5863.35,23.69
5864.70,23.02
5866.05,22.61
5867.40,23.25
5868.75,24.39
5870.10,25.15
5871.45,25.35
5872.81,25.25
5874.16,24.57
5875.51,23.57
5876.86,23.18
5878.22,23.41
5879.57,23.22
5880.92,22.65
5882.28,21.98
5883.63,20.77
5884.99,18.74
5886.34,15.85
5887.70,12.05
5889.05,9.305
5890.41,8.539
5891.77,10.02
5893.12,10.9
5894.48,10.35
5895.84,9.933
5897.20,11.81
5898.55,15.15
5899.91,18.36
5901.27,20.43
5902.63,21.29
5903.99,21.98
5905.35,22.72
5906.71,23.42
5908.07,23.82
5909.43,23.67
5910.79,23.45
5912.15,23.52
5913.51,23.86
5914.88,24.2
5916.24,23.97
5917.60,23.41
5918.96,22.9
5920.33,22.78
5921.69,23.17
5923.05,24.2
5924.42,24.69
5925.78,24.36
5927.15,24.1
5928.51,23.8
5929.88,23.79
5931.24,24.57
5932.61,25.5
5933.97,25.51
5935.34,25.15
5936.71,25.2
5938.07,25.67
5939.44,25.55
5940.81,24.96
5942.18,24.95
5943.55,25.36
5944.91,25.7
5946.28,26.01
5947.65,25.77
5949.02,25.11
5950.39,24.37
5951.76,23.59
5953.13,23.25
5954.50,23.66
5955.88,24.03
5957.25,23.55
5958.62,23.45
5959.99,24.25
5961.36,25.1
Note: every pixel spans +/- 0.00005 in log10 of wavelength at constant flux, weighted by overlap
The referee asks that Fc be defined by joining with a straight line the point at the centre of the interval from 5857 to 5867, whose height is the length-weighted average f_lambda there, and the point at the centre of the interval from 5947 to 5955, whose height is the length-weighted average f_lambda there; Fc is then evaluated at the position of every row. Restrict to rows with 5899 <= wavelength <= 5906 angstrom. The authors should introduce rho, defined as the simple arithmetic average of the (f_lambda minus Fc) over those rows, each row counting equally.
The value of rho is -3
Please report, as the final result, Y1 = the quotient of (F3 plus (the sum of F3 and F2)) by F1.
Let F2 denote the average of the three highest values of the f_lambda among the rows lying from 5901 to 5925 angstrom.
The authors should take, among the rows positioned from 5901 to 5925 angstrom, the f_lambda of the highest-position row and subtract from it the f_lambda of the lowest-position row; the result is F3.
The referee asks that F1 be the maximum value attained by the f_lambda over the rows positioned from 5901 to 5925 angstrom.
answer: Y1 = 1.33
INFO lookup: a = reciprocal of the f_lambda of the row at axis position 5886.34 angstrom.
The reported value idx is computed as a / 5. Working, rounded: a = 0.063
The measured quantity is 0.0126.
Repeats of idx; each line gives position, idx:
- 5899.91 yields 0.0109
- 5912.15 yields 0.0085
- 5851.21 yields 0.0082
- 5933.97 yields 0.0078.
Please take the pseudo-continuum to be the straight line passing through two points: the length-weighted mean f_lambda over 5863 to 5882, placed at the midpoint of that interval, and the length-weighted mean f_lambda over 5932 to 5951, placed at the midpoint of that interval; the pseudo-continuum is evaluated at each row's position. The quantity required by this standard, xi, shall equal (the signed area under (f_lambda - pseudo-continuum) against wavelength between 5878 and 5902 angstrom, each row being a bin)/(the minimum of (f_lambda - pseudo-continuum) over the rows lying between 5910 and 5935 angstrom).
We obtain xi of 98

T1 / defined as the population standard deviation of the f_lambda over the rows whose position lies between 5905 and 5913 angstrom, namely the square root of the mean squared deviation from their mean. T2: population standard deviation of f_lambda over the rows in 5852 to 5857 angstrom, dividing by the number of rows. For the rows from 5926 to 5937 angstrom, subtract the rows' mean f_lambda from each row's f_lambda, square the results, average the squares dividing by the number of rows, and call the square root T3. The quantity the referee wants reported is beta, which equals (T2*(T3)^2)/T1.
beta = 0.9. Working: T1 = 0.3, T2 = 0.6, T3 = 0.7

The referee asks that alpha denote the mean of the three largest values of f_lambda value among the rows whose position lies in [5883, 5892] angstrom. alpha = 18.5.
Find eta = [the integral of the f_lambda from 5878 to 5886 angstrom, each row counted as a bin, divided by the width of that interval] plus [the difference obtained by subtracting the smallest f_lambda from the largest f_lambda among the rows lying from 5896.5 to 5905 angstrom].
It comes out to 31.6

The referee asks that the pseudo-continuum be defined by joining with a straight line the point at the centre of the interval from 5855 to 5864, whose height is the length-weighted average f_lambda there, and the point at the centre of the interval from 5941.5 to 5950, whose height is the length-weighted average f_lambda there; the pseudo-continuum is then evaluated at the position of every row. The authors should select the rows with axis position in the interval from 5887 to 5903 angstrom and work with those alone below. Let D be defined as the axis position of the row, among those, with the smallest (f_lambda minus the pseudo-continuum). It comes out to 5890.41 angstrom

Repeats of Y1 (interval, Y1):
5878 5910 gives 1.01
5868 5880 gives 0.90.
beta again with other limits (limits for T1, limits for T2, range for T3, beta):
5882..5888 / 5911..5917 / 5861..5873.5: 0.1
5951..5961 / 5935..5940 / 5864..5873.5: 0.8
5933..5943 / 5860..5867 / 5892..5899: 10.9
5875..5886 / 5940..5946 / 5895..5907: 4.3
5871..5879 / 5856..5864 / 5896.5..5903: 11.2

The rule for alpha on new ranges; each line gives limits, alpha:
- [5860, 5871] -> 24.8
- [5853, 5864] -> 24.5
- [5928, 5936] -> 25.4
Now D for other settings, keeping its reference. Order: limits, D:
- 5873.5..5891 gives 5890.41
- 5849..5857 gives 5856.60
